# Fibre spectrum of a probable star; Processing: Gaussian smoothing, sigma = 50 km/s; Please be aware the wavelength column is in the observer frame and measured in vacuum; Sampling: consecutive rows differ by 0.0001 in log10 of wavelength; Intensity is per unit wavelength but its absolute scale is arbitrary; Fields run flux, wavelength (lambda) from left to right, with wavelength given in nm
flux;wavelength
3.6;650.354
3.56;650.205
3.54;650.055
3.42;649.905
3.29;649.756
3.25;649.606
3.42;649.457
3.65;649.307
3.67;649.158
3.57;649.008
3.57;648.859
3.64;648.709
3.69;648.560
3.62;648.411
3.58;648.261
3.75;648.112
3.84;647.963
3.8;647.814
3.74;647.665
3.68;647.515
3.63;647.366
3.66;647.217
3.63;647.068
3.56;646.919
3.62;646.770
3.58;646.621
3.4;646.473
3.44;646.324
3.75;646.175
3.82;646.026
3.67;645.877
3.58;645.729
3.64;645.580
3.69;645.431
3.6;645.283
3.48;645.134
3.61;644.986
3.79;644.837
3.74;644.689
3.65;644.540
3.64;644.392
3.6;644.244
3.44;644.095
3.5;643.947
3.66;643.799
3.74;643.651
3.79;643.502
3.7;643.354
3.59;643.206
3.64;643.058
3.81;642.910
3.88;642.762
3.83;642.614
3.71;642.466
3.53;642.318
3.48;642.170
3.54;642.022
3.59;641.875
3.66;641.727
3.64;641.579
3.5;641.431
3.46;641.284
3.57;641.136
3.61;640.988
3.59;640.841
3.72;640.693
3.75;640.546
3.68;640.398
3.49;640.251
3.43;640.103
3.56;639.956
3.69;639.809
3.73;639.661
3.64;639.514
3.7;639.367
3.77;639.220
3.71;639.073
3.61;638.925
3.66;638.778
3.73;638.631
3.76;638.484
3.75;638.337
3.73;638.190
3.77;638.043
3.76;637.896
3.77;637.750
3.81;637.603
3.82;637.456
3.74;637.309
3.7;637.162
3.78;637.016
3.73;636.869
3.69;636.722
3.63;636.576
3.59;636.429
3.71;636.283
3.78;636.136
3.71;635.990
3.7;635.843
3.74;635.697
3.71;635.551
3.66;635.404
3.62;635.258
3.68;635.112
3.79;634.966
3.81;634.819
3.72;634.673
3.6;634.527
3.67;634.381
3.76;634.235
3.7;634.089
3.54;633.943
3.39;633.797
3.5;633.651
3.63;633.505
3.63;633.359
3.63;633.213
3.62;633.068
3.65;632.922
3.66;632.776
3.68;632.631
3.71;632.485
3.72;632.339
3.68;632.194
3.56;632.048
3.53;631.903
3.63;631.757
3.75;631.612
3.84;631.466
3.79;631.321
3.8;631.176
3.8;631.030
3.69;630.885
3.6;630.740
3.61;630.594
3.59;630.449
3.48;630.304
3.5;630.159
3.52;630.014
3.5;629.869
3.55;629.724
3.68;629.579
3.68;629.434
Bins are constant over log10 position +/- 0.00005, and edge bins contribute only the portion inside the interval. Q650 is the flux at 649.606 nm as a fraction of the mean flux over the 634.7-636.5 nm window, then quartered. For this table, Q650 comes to 0.219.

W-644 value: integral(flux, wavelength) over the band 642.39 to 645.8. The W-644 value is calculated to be 12.5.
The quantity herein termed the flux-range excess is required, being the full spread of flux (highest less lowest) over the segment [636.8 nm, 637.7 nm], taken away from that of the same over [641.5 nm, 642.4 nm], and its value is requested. 0.06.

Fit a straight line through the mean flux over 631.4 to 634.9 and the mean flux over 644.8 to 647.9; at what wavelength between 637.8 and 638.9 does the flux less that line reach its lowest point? 638.778 nm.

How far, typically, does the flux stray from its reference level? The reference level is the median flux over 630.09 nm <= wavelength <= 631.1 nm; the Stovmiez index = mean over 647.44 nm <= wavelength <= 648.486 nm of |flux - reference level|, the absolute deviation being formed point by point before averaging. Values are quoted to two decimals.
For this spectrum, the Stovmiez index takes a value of 0.12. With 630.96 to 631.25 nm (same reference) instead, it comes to 0.20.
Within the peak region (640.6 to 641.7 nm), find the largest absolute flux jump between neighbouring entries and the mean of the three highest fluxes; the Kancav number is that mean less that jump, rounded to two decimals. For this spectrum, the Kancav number 3.52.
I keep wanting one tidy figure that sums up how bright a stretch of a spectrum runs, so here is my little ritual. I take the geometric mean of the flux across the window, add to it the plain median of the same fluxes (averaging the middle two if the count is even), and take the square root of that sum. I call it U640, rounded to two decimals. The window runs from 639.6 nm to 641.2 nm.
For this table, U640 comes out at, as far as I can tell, 2.69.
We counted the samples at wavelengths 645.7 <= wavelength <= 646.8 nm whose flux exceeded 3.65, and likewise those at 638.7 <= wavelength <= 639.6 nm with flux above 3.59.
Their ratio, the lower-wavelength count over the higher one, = 2.0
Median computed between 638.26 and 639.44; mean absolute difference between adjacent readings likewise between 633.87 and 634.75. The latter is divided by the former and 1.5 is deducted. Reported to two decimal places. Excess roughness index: -1.47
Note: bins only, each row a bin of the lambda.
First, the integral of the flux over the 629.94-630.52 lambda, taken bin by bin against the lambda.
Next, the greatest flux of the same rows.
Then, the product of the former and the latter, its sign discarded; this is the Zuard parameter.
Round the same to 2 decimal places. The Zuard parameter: 7.34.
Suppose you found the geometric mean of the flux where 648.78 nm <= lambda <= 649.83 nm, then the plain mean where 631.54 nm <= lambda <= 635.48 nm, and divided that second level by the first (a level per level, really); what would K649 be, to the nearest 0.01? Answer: 1.05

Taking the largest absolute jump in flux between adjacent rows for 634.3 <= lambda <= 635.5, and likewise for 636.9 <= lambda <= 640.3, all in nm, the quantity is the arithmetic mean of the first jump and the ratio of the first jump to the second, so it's 0.522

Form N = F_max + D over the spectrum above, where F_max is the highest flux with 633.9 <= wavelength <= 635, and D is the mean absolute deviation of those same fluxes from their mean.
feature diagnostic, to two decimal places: 3.88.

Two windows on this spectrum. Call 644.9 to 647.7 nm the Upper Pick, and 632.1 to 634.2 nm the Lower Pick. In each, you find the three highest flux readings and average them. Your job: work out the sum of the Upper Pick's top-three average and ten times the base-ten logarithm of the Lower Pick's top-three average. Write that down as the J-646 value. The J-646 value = 9.46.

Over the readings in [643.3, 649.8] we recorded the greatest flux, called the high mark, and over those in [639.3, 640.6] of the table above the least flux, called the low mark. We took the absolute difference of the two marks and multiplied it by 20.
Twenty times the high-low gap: 8.2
